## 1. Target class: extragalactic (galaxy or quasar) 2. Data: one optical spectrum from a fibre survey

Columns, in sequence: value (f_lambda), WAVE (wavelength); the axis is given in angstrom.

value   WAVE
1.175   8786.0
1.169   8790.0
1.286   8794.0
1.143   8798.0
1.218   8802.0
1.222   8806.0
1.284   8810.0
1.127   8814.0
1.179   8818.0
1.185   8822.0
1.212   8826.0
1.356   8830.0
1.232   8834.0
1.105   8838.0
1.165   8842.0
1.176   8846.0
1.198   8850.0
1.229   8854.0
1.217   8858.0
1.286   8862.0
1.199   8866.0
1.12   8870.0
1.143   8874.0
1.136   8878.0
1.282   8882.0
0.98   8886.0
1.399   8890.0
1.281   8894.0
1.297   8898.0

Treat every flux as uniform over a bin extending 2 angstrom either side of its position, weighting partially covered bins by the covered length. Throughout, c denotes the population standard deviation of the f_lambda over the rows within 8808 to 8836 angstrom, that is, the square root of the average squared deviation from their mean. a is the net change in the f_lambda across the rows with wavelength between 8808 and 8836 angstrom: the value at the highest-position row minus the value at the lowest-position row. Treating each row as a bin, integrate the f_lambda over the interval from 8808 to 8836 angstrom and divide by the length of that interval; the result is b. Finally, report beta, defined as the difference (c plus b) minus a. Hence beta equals 1.35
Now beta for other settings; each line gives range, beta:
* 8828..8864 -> 1.36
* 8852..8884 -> 1.21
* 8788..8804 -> 1.21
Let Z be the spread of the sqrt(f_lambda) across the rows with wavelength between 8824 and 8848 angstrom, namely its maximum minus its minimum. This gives 0.113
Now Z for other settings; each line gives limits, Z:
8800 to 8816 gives 0.072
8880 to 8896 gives 0.193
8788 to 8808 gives 0.065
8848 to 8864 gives 0.039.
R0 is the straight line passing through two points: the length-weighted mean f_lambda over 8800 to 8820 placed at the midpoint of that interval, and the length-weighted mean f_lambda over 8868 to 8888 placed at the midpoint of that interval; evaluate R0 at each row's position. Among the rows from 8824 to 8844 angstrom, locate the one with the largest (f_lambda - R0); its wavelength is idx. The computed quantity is 8830.0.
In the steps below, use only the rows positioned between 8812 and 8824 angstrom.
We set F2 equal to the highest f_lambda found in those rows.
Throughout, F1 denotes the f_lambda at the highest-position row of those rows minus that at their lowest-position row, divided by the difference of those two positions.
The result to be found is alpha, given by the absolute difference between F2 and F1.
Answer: 1.18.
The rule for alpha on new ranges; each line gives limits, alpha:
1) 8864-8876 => 1.21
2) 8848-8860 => 1.23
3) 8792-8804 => 1.29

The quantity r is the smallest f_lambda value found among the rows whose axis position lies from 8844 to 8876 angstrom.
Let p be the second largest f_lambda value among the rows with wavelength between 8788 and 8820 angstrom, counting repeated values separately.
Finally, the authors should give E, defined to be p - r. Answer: 0.164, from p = 1.284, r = 1.12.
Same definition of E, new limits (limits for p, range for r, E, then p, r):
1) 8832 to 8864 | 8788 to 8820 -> 0.105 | 1.232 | 1.127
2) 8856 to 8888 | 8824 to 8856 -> 0.177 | 1.282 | 1.105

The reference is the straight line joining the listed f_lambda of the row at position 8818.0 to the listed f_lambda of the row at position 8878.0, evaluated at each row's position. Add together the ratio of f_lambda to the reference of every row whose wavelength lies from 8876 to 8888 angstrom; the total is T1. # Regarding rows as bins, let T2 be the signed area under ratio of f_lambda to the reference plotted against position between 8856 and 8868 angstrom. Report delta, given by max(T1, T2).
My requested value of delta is 12.9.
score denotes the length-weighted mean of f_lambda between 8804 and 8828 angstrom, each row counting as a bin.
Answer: 1.20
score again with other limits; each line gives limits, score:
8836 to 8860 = 1.18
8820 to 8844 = 1.21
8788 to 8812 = 1.22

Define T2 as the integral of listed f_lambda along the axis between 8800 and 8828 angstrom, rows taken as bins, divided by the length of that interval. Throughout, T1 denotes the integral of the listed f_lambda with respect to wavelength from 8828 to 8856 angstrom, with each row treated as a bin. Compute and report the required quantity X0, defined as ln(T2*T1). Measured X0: 3.71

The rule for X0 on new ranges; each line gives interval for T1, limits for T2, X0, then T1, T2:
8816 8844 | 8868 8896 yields 3.69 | 33.7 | 1.19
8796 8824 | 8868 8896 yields 3.68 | 33.4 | 1.19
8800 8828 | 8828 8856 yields 3.71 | 33.7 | 1.21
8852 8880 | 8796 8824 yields 3.68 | 33.3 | 1.19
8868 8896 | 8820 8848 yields 3.69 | 33.4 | 1.20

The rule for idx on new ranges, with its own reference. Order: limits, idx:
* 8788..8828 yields 8810.0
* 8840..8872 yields 8862.0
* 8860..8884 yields 8882.0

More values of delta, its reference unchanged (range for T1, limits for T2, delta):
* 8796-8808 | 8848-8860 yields 12.6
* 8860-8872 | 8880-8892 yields 13.0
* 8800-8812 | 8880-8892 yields 13.0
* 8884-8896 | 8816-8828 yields 12.2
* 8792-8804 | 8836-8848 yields 11.9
